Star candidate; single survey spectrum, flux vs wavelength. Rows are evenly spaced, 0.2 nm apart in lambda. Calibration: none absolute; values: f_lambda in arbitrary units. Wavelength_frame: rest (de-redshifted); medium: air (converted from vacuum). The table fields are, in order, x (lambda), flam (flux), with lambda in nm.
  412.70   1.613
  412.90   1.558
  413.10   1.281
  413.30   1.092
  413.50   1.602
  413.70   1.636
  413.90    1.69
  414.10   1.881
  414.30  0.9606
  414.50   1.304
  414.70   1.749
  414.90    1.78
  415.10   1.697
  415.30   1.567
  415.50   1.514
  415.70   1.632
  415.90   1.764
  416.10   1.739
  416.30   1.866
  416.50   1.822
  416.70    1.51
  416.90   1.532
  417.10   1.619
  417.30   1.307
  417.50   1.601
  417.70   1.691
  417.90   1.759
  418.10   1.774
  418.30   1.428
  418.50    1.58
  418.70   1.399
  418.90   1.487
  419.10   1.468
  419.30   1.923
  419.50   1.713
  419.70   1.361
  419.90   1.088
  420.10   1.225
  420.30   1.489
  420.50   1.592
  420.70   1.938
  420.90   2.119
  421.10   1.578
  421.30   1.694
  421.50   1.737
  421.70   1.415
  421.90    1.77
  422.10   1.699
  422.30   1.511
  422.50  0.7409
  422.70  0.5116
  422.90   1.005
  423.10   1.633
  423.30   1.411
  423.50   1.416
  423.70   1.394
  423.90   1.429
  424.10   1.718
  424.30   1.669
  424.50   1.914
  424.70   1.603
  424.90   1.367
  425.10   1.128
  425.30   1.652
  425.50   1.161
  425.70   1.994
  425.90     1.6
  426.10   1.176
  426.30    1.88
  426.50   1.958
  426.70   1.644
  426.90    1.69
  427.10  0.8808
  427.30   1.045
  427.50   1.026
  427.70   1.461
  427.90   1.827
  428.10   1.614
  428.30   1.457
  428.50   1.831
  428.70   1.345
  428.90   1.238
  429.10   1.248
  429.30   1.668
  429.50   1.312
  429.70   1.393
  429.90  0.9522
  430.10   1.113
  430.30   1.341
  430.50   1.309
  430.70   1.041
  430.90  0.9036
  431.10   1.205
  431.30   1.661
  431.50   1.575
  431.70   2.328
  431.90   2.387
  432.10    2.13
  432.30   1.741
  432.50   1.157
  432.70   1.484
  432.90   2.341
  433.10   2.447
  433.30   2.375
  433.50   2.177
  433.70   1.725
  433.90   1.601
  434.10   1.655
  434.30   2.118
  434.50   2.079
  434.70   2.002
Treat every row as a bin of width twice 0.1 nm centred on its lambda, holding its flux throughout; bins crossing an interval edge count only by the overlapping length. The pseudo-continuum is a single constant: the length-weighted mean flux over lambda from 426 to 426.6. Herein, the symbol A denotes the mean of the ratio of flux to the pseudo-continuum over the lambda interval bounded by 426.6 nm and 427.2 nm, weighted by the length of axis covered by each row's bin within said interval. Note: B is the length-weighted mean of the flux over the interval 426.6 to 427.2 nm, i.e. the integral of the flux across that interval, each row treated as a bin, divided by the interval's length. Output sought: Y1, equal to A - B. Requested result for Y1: -0.564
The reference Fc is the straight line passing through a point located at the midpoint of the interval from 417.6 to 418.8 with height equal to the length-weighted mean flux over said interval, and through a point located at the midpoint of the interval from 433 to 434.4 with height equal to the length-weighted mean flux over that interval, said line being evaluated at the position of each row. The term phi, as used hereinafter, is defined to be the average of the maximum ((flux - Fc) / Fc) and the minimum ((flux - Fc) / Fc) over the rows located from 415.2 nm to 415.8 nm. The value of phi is 0.02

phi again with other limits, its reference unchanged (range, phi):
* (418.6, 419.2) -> -0.11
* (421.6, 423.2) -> -0.33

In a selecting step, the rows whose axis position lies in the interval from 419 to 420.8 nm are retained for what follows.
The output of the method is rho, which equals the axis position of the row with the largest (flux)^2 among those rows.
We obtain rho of 420.70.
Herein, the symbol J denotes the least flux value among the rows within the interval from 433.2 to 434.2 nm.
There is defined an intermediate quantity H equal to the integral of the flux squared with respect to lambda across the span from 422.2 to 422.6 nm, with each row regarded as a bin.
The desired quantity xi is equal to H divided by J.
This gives 0.4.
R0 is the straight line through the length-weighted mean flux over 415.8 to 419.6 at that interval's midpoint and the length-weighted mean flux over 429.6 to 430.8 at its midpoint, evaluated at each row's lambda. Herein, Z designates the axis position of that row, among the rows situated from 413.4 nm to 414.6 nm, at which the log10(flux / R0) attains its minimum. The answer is 414.30 nm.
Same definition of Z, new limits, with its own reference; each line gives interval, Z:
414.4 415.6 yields 414.50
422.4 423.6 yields 422.70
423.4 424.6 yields 423.70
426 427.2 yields 427.10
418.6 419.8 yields 419.70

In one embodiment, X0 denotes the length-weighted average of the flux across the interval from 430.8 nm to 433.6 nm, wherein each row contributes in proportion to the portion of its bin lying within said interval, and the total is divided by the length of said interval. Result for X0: 1.9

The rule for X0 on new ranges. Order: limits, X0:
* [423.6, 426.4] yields 1.5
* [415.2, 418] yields 1.6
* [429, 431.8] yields 1.4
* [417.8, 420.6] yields 1.5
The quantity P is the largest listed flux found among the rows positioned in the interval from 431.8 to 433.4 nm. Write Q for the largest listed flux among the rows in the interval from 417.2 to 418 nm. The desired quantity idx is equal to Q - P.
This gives -0.69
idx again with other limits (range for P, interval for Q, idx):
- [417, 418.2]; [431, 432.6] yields 0.61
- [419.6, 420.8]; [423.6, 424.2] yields -0.22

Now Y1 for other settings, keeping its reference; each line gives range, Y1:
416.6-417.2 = -0.624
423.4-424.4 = -0.613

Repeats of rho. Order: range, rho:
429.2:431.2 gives 429.30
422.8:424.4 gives 424.10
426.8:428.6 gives 428.50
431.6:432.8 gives 431.90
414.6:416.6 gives 416.30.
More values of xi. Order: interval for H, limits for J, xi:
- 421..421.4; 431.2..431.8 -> 0.7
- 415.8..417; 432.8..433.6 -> 1.6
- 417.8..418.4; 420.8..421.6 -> 1.0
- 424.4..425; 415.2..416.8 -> 1.1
